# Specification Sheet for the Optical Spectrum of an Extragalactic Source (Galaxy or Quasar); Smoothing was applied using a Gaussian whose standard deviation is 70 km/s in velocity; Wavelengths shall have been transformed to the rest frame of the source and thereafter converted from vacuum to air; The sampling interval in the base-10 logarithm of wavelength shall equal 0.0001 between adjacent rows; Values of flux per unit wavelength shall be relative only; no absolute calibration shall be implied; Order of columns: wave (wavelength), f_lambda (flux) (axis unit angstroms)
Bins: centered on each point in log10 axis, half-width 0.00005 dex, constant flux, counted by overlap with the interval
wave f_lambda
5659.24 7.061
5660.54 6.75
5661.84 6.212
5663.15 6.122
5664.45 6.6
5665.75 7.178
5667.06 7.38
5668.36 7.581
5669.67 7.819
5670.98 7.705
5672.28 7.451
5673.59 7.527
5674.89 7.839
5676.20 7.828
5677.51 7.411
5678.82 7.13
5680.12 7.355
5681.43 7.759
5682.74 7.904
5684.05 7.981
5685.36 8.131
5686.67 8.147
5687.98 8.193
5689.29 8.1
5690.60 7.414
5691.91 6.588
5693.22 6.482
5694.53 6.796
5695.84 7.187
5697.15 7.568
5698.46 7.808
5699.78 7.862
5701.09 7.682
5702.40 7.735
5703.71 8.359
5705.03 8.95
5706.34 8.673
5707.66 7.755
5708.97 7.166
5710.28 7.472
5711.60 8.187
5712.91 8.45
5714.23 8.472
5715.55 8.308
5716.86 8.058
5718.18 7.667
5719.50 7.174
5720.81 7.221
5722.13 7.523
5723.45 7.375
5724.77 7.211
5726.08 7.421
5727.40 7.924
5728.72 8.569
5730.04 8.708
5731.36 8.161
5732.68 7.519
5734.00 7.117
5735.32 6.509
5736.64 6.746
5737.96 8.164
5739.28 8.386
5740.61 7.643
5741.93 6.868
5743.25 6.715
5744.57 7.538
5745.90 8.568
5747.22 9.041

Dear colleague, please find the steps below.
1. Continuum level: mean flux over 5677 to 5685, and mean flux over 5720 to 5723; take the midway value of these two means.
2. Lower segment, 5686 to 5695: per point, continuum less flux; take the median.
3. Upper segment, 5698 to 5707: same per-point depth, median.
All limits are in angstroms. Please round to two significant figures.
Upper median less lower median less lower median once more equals -0.52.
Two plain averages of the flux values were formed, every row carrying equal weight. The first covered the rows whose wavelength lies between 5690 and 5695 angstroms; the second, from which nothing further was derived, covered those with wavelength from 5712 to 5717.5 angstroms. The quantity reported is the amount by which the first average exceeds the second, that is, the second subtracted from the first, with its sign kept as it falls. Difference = -1.50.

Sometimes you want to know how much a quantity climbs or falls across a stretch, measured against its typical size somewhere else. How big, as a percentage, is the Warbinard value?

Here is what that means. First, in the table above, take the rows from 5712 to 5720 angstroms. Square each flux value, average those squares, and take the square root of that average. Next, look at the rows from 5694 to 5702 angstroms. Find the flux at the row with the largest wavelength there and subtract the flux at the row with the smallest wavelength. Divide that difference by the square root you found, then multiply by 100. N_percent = 11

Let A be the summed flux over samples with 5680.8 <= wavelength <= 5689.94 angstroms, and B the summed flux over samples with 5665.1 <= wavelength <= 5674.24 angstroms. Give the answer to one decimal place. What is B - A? -3.6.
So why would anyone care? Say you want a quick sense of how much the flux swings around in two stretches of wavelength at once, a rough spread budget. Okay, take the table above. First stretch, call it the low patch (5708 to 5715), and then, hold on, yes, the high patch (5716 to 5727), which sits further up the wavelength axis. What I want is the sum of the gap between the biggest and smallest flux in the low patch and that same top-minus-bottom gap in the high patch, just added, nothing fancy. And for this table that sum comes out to 2.2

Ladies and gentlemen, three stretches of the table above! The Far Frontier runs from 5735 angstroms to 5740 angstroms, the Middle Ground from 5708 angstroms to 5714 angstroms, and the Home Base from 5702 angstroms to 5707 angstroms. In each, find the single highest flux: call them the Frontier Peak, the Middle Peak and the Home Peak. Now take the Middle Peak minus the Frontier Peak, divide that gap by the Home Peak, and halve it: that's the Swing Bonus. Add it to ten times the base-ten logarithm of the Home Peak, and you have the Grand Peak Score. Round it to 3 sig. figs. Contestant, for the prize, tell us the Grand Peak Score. 9.52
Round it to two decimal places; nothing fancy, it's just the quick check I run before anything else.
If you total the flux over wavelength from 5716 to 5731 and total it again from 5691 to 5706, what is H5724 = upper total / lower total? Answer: 1.02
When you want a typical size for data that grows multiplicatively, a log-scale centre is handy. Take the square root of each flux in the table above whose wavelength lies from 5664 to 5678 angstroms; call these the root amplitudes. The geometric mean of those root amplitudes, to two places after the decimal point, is 2.73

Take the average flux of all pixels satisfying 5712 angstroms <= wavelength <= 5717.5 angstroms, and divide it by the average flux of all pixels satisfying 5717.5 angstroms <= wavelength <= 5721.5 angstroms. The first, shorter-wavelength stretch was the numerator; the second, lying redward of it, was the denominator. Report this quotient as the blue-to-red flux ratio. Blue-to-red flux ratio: 1.13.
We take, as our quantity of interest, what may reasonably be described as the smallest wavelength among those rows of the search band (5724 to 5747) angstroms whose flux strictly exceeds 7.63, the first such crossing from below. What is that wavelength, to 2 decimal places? 5727.40 angstroms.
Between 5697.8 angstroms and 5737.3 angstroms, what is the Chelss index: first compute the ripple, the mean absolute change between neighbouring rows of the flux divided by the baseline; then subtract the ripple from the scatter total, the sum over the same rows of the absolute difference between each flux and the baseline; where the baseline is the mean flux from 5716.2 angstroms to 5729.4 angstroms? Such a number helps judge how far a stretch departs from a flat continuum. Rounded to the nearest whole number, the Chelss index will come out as 15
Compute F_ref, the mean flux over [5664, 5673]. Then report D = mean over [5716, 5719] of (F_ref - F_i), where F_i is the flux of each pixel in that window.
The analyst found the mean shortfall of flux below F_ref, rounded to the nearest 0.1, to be -0.5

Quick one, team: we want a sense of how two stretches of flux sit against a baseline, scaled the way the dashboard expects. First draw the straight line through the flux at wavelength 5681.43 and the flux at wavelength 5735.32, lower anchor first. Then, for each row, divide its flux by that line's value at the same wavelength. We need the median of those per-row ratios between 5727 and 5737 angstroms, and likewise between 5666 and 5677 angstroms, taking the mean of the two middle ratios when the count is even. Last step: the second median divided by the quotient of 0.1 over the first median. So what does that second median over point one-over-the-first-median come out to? 11.1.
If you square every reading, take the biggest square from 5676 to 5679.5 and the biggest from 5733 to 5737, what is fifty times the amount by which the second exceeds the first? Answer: -531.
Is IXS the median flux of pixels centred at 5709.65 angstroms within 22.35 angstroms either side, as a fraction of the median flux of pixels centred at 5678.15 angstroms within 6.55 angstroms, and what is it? 1.01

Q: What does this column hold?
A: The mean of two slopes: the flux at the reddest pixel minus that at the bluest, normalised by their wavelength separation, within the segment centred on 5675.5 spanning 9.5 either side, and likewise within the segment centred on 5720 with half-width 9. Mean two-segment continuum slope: 0.03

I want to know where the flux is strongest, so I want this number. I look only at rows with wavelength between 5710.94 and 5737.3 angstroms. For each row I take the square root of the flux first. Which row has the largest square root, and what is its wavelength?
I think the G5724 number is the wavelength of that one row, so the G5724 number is 5730.04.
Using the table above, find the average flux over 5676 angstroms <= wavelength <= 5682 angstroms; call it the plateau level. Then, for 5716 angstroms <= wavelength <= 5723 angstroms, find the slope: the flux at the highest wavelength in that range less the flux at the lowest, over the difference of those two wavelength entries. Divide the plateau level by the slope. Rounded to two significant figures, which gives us -74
